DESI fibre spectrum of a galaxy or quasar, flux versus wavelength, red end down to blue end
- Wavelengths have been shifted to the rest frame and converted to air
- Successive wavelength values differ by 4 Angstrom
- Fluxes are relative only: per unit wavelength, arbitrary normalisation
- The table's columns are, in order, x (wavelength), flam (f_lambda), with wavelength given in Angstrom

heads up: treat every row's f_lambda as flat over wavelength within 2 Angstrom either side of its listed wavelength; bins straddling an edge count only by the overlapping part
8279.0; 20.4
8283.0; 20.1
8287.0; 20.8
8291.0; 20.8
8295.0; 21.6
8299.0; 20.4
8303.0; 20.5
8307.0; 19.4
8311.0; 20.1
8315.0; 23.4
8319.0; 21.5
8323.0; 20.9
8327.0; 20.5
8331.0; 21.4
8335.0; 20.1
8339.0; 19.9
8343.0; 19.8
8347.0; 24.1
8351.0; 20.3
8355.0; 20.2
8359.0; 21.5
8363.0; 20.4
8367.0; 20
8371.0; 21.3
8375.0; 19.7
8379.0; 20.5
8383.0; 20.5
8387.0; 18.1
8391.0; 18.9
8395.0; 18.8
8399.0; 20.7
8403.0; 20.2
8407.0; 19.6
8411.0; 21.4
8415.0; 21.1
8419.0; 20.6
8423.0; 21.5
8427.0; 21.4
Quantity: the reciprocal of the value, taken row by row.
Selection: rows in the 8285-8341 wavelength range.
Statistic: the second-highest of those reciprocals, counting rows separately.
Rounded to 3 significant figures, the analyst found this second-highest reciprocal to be 0.0503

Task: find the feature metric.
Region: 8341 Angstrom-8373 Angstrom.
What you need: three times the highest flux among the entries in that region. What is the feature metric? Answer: 72.3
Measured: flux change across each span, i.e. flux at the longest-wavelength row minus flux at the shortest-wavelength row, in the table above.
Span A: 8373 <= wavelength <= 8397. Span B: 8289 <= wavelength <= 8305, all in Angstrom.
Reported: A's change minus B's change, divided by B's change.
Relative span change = 2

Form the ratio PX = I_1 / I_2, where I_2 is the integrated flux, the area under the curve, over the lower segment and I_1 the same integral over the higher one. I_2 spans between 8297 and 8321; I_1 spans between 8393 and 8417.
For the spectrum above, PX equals 0.972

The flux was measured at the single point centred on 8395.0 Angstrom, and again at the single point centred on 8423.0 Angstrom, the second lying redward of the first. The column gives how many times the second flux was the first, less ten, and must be -8.86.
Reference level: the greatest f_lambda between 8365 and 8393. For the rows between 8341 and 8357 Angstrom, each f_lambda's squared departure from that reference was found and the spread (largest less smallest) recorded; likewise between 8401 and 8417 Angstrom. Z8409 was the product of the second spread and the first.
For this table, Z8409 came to 20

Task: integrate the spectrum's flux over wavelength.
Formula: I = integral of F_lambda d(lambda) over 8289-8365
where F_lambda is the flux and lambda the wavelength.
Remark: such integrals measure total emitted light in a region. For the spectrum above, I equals 1587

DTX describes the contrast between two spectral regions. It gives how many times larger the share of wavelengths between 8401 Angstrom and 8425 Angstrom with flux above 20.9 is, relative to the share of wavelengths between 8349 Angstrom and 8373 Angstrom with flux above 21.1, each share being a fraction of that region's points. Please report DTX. 1.5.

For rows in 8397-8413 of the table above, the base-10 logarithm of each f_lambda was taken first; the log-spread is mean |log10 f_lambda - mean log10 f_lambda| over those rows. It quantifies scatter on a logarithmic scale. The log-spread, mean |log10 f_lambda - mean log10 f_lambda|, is 0.012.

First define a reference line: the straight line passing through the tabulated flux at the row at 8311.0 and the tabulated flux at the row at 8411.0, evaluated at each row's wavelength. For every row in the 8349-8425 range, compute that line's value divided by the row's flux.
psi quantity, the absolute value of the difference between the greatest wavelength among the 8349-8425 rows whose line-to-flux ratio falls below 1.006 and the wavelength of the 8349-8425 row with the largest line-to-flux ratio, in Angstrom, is 36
